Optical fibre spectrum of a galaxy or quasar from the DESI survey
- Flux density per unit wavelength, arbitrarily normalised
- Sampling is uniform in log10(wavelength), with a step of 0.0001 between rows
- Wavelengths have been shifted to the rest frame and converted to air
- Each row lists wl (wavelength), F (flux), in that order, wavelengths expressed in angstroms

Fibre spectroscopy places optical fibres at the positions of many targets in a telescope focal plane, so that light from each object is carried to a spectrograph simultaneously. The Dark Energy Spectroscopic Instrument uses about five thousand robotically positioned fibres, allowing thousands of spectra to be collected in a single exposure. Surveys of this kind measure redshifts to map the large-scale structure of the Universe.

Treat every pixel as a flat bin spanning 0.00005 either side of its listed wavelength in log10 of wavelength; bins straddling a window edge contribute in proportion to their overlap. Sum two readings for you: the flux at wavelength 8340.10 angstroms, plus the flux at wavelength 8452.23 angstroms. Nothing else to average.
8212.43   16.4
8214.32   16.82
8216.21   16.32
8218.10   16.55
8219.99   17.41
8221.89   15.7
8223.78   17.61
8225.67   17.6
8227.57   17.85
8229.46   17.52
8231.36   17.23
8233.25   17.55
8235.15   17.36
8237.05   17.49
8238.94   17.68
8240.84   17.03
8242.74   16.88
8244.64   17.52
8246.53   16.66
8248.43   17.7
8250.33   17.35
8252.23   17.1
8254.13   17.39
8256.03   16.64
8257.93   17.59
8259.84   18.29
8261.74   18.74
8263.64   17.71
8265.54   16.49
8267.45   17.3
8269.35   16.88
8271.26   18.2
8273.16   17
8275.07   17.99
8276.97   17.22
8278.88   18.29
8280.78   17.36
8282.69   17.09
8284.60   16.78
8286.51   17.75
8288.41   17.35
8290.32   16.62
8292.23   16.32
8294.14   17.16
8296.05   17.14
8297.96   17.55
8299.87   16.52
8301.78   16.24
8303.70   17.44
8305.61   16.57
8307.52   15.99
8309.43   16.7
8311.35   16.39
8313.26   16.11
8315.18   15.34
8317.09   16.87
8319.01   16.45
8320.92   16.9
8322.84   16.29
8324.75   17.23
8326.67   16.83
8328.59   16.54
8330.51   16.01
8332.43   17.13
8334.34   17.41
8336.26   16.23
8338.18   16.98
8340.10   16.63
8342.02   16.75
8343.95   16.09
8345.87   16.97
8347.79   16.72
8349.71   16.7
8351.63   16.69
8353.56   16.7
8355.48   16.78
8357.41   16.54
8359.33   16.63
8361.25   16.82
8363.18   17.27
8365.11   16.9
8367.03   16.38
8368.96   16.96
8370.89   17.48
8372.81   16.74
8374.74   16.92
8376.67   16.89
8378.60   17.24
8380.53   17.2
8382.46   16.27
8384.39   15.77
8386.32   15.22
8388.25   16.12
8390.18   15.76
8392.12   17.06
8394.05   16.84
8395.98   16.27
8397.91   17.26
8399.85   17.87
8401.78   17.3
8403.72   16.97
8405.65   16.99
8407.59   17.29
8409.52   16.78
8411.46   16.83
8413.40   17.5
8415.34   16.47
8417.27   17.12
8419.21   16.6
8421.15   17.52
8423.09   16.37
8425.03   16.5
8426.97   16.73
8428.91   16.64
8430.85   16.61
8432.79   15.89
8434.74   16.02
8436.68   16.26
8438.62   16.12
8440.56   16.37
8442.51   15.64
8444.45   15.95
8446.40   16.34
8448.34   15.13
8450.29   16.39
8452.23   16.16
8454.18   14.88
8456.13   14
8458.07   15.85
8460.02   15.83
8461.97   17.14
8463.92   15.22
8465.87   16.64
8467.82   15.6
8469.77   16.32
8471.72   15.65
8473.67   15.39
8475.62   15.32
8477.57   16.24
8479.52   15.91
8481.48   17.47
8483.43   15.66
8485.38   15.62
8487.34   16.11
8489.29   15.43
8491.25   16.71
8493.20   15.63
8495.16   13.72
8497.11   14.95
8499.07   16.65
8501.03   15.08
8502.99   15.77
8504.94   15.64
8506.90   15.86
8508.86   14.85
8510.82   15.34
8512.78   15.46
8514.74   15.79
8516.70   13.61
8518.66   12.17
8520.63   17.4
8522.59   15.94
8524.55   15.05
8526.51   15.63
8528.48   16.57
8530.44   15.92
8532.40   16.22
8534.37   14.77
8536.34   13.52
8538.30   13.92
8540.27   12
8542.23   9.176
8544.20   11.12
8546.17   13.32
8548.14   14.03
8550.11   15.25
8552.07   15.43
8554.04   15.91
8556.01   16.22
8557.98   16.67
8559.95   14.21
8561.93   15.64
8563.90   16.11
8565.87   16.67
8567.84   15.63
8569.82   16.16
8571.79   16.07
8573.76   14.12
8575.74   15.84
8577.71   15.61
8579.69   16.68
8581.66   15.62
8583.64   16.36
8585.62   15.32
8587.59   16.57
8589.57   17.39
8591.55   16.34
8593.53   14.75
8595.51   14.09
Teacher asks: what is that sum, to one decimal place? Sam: 32.8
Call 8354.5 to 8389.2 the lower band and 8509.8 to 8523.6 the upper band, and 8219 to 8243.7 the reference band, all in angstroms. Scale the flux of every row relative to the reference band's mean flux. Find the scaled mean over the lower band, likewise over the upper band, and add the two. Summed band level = 1.84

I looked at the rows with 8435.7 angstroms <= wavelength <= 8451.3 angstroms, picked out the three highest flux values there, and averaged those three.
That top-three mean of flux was 16.4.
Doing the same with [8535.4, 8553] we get 14.9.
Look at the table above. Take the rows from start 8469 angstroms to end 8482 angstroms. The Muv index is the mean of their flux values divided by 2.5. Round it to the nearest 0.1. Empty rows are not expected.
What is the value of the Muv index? 6.4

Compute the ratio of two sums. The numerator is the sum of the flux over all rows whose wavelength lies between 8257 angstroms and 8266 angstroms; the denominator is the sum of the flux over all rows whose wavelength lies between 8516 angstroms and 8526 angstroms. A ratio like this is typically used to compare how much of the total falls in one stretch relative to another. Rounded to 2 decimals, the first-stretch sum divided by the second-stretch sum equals 1.20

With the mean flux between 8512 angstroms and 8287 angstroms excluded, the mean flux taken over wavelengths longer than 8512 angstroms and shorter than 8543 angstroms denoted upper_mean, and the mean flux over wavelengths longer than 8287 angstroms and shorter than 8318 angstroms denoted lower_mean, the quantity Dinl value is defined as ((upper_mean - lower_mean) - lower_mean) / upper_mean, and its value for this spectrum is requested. -1.28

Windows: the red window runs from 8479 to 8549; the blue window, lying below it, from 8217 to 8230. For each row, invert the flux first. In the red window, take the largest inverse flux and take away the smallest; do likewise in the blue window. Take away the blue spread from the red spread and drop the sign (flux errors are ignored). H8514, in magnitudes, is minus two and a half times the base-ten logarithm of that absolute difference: 3.4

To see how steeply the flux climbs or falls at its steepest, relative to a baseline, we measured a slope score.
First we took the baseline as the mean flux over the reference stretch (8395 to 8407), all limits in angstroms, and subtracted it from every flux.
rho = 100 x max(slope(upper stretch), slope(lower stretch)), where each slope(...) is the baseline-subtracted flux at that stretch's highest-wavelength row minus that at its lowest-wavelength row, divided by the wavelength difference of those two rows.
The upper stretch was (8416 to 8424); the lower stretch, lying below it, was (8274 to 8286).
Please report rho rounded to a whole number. -13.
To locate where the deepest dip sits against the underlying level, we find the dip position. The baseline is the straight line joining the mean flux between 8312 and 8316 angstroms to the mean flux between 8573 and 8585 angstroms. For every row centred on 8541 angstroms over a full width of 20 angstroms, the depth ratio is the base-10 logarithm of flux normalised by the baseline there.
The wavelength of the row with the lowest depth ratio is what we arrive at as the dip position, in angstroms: 8542.23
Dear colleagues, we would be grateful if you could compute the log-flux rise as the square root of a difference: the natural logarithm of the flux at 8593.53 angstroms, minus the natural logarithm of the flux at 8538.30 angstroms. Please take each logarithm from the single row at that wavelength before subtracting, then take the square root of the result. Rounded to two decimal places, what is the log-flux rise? 0.24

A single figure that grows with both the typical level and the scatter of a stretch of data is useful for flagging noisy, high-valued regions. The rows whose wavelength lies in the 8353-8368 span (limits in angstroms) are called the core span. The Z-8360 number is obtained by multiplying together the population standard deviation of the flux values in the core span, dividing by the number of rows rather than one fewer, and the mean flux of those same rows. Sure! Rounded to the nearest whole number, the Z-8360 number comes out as 4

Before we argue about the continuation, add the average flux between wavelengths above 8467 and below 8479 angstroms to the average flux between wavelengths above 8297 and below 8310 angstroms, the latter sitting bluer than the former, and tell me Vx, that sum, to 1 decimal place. 32.5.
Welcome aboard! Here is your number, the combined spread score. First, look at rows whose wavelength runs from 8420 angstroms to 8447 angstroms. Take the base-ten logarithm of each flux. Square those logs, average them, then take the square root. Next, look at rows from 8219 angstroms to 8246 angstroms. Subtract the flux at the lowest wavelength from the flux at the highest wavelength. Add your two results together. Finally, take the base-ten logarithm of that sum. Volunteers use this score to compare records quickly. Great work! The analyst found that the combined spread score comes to 0.12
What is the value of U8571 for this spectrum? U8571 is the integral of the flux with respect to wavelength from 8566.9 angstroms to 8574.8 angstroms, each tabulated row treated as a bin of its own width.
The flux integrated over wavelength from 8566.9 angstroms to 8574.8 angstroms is 122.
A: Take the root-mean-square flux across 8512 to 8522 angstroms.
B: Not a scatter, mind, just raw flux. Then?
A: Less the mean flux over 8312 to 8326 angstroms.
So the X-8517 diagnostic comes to -1.5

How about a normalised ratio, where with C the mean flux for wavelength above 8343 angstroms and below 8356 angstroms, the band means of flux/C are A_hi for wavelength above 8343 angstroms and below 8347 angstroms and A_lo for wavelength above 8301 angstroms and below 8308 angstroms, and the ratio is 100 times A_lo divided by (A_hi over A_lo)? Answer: 100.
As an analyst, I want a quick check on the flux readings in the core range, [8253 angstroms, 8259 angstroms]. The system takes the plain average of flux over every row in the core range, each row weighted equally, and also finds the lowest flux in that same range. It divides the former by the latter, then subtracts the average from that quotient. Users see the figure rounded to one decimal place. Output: -16.2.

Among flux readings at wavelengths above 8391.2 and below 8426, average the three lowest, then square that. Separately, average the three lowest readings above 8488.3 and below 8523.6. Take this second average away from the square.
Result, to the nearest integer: 255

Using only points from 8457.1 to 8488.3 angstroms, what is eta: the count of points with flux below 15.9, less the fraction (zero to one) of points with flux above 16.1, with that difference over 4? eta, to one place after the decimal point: 2.2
